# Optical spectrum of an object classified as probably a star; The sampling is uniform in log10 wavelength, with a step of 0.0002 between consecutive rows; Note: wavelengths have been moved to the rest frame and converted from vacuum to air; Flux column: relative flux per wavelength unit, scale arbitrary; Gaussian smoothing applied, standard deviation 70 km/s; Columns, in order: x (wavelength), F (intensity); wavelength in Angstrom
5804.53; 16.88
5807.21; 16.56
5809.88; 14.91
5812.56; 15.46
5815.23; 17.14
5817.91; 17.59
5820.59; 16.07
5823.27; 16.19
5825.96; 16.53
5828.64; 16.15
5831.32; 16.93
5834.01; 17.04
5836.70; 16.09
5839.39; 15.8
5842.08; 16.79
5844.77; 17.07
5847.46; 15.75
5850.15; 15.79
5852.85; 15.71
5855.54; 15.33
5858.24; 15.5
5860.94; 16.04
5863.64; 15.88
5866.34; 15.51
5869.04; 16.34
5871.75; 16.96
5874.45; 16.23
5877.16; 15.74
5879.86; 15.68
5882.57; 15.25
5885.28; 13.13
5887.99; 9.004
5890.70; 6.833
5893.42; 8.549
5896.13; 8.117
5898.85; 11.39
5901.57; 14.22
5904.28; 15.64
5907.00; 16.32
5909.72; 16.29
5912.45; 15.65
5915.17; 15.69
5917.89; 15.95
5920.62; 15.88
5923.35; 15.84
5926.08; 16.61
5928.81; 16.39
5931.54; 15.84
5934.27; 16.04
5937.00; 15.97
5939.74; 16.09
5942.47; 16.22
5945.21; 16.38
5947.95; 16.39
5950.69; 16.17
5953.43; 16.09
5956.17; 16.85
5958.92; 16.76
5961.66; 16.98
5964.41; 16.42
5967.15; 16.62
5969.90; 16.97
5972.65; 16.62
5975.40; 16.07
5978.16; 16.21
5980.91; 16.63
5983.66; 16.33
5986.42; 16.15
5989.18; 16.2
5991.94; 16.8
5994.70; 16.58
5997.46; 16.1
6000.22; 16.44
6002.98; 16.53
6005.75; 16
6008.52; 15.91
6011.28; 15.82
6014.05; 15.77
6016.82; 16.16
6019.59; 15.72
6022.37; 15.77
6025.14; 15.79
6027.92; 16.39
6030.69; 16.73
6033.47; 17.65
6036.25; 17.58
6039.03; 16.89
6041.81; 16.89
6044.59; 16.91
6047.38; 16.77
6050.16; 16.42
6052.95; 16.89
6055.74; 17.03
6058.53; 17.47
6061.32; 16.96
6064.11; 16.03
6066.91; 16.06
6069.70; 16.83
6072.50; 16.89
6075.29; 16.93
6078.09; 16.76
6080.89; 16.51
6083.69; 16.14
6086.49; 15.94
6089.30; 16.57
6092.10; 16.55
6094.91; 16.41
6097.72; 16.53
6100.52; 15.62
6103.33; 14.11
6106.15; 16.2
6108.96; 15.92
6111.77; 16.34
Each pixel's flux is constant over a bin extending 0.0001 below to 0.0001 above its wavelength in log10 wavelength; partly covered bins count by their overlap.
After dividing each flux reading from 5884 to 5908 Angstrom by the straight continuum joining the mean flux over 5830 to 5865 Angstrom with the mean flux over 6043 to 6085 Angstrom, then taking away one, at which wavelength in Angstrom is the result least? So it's 5890.70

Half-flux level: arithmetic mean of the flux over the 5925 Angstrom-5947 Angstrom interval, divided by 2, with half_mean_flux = 8.10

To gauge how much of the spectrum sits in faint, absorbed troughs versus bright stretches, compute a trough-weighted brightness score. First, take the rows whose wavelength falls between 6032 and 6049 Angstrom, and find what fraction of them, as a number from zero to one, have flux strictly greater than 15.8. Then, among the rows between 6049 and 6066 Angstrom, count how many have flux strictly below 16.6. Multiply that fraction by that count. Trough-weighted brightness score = 2.0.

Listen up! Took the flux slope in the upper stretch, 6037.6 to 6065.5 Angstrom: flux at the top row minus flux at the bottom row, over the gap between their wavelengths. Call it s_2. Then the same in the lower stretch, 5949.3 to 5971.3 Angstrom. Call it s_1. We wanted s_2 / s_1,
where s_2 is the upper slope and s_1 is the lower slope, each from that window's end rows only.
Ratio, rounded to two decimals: -0.82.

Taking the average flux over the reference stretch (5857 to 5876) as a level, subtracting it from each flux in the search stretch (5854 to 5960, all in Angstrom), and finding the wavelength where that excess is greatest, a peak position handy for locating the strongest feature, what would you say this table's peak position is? 5871.75 Angstrom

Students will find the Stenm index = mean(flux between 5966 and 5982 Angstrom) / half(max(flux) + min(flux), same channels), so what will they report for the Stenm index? 1.00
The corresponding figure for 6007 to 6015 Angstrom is 1.00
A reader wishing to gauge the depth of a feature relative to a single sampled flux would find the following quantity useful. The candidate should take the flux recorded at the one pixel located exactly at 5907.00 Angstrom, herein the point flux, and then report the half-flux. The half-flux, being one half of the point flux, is 8.16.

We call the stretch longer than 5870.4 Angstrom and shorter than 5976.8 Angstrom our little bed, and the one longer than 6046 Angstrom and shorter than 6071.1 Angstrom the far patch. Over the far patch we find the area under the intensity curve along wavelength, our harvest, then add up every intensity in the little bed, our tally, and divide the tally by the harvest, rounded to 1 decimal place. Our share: 1.4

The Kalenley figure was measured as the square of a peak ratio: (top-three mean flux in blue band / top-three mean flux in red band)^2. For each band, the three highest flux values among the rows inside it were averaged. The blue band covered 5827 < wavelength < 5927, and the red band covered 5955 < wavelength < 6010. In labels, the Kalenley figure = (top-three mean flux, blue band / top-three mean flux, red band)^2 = 1.01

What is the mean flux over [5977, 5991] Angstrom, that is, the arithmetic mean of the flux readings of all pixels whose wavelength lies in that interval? 16.3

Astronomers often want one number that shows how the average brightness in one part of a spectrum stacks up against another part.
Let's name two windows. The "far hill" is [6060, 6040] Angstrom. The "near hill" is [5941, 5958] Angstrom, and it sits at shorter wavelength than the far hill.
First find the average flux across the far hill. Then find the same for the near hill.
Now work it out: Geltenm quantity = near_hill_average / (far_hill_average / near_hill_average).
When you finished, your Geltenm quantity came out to 15.8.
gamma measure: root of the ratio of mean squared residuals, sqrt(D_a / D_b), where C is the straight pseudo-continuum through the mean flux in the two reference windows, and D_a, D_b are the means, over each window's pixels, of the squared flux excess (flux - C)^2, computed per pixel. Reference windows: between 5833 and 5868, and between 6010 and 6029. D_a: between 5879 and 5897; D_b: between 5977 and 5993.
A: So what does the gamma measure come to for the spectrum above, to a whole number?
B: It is 12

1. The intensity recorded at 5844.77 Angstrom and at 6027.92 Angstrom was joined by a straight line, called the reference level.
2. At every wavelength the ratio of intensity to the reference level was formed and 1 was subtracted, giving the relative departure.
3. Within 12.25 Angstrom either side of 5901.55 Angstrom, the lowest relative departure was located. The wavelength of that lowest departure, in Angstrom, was 5890.70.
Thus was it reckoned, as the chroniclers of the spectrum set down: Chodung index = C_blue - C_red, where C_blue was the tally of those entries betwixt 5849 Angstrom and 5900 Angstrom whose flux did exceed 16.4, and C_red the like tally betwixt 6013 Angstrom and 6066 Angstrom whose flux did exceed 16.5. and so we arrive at -10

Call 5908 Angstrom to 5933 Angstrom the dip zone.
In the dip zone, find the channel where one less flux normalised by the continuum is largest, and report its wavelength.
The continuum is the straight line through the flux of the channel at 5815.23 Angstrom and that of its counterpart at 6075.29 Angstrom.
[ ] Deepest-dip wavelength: 5912.45 Angstrom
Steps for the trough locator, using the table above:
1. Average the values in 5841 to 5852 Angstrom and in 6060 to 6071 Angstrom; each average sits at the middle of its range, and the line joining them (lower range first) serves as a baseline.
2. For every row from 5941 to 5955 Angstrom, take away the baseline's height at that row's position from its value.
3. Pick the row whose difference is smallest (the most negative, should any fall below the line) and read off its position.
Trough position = 5953.43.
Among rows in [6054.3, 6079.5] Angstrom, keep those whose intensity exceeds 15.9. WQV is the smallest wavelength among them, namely 6055.74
